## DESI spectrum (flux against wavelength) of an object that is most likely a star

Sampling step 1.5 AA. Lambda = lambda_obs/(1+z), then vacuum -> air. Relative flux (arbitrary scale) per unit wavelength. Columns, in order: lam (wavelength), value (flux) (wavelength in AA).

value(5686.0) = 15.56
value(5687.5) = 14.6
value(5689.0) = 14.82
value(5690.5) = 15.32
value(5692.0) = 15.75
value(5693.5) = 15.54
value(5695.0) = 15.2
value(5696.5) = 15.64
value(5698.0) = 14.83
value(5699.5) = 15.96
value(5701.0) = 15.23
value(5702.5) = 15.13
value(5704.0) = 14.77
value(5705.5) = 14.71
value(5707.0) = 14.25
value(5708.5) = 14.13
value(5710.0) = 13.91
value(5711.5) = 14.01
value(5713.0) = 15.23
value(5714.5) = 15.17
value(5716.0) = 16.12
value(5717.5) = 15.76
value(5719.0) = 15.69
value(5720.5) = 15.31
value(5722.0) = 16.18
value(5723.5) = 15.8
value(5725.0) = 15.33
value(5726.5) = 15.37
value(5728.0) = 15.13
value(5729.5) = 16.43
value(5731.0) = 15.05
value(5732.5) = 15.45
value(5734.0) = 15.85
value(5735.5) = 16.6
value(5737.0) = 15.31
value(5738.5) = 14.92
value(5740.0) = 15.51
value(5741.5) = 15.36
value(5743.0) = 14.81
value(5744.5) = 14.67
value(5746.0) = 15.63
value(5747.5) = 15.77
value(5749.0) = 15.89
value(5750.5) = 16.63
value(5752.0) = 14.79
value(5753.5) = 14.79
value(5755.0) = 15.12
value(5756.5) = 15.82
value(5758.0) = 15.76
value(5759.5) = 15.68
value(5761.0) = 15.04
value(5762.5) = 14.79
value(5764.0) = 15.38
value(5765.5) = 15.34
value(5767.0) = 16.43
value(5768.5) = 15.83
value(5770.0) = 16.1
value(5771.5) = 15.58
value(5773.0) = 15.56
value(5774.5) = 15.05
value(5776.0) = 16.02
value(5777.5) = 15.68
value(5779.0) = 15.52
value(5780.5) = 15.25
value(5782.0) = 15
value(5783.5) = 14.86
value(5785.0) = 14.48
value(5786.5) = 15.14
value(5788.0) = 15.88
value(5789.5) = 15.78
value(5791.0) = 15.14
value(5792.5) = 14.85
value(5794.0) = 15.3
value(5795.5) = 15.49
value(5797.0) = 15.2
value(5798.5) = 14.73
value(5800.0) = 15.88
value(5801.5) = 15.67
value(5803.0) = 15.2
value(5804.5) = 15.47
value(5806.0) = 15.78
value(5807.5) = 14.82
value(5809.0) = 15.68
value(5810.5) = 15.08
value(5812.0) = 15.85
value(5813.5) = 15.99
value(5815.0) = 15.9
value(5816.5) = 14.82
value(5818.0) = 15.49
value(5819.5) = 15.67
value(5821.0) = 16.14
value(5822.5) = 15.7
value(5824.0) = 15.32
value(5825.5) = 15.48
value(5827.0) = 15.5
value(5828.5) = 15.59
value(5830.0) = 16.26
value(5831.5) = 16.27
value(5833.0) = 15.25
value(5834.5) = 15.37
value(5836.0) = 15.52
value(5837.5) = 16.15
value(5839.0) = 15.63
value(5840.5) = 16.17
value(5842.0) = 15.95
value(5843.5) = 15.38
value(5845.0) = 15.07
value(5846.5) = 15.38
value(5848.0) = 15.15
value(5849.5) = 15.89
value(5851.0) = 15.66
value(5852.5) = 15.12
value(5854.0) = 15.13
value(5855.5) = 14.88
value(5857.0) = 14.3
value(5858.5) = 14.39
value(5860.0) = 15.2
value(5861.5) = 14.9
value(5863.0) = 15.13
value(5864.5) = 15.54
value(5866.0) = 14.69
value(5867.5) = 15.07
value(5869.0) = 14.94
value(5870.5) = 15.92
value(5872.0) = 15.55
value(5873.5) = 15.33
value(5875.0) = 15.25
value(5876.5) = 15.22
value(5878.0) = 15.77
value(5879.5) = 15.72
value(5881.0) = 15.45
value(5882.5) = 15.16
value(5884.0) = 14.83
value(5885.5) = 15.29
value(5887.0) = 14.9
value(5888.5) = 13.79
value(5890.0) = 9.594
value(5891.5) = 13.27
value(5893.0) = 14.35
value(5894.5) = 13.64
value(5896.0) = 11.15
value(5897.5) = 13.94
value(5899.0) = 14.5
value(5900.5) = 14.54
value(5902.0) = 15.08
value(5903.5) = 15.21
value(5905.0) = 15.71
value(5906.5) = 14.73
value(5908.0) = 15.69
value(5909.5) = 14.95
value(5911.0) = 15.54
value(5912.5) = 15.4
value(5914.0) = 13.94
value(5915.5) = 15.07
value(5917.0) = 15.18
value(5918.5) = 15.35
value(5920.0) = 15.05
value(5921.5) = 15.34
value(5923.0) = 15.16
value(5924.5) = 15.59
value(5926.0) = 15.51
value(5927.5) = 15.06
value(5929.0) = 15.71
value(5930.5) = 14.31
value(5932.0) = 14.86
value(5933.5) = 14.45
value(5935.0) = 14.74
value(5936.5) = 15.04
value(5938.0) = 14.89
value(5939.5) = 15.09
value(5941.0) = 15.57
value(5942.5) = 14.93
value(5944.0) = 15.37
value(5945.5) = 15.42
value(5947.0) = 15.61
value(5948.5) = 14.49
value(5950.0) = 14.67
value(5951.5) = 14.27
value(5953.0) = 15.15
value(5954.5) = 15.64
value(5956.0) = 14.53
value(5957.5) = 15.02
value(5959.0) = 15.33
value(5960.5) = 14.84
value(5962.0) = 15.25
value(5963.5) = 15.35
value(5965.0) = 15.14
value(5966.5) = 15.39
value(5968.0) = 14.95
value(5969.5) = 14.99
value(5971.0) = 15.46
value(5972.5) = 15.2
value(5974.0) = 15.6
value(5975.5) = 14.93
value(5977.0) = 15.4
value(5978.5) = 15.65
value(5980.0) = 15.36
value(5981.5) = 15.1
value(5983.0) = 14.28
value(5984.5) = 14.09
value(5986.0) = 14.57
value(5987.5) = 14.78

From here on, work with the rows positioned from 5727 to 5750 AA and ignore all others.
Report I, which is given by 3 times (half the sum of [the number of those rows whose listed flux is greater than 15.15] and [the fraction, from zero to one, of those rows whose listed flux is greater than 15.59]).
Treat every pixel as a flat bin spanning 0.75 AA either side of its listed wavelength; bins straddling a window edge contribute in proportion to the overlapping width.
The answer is 15.6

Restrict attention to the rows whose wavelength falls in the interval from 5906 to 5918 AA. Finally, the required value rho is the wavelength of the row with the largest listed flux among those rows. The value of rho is 5908.0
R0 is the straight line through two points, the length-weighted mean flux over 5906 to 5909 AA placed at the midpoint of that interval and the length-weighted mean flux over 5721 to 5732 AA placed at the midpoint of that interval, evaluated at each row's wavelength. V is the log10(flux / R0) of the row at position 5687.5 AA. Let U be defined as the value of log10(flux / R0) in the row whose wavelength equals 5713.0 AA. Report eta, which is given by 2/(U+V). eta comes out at -47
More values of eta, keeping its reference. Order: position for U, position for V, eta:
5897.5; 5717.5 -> -57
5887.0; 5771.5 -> -230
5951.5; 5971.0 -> -131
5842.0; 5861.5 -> 488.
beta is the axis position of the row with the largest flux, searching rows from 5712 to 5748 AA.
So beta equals 5735.5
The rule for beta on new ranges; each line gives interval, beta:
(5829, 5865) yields 5831.5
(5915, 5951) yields 5929.0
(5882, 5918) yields 5905.0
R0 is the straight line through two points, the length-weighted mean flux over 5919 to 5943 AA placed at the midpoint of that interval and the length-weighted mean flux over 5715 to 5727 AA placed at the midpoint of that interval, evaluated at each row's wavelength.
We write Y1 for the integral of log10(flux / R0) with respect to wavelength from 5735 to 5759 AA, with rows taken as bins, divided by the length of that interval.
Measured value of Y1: -0.005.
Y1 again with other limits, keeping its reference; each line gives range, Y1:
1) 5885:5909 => -0.036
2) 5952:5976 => 0.005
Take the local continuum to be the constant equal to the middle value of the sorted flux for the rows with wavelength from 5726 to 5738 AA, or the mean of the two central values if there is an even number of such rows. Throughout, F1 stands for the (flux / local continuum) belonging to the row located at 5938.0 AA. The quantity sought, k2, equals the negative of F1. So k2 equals -0.97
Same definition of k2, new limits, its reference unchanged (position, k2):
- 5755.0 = -0.98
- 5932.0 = -0.96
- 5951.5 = -0.93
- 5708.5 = -0.92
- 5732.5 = -1.00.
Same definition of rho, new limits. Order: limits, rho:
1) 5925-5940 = 5929.0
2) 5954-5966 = 5954.5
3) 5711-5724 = 5722.0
